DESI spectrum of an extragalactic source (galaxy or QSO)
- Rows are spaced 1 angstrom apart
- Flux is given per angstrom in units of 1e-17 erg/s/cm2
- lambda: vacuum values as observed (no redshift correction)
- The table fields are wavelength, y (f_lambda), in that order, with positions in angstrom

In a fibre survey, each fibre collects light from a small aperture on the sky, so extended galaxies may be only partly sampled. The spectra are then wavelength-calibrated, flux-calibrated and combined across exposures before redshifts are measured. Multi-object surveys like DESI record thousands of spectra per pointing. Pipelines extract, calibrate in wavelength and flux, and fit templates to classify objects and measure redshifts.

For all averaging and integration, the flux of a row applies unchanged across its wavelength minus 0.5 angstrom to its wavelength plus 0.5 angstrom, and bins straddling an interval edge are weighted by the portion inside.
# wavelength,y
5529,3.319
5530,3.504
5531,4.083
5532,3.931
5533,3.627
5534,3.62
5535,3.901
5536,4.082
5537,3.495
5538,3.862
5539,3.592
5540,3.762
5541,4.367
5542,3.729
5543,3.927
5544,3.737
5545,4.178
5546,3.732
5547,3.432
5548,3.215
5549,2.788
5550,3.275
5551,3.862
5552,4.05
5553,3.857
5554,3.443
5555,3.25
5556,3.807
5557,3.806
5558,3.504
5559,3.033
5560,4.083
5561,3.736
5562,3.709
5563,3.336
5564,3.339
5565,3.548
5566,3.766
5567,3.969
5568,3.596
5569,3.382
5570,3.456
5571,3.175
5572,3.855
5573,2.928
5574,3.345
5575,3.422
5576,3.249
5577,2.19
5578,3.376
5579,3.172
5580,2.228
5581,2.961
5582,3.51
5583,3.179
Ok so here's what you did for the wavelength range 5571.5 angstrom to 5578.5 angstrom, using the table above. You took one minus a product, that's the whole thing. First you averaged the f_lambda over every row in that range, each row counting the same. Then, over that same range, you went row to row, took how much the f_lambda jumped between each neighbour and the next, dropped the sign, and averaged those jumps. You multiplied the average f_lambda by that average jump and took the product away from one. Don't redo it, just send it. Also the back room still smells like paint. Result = -1.0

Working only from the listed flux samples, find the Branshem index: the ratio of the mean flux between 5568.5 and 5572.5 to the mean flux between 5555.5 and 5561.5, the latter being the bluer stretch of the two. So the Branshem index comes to 0.95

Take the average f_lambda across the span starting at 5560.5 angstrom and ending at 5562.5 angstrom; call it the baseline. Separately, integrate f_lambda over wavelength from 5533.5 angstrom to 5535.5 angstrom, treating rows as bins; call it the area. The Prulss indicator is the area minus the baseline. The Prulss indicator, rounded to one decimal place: 3.8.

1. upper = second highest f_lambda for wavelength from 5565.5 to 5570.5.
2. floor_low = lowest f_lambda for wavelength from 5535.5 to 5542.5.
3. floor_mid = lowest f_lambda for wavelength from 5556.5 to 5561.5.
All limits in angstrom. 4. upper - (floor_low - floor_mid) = 3.3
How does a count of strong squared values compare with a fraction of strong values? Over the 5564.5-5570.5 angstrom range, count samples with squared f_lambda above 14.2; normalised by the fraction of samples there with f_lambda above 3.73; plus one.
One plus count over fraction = 4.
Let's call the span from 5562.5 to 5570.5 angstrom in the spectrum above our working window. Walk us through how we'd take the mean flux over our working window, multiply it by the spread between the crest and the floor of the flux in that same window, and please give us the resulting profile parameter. 2.2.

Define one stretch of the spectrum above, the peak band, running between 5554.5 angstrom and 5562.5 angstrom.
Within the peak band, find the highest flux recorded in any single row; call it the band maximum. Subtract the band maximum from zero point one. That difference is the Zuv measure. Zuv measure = -3.98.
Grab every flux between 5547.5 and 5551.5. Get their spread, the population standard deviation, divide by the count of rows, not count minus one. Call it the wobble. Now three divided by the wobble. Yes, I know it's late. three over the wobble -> 8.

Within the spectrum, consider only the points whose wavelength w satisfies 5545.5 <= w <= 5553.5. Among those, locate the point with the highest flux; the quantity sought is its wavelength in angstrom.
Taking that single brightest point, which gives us 5552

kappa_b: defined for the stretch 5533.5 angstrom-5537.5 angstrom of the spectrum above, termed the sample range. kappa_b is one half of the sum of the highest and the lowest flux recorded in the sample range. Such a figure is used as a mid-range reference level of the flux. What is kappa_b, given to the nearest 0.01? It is 3.79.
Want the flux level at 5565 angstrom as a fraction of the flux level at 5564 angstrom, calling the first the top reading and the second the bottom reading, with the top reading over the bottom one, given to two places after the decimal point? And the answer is 1.06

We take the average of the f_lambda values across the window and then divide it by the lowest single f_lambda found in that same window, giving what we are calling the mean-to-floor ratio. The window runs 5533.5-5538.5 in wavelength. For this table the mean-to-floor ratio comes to 1.085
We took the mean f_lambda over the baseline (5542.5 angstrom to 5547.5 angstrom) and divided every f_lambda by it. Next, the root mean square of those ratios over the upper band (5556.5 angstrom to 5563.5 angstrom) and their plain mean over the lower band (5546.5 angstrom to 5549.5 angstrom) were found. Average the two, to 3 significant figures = 0.889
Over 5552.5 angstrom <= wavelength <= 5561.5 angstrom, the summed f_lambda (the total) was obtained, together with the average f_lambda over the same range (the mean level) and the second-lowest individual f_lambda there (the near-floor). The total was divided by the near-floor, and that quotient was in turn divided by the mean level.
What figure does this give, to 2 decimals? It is 2.77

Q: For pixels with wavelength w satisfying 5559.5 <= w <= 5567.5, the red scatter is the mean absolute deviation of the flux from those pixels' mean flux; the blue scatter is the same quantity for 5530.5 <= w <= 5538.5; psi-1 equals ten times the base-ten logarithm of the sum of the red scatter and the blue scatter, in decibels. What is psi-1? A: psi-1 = -4.1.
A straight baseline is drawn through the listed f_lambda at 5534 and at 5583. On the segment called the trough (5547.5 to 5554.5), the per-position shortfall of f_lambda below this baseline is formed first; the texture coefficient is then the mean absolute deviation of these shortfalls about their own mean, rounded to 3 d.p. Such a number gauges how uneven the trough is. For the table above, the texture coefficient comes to 0.372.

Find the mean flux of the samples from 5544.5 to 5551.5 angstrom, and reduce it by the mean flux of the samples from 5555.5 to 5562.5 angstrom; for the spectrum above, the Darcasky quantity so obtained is -0.2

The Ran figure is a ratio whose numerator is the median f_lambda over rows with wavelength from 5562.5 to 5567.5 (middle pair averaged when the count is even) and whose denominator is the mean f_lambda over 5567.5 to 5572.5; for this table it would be 1.02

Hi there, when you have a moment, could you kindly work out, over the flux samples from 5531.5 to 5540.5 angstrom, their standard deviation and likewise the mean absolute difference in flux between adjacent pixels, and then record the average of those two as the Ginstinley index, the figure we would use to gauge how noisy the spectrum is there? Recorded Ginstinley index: 0.23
